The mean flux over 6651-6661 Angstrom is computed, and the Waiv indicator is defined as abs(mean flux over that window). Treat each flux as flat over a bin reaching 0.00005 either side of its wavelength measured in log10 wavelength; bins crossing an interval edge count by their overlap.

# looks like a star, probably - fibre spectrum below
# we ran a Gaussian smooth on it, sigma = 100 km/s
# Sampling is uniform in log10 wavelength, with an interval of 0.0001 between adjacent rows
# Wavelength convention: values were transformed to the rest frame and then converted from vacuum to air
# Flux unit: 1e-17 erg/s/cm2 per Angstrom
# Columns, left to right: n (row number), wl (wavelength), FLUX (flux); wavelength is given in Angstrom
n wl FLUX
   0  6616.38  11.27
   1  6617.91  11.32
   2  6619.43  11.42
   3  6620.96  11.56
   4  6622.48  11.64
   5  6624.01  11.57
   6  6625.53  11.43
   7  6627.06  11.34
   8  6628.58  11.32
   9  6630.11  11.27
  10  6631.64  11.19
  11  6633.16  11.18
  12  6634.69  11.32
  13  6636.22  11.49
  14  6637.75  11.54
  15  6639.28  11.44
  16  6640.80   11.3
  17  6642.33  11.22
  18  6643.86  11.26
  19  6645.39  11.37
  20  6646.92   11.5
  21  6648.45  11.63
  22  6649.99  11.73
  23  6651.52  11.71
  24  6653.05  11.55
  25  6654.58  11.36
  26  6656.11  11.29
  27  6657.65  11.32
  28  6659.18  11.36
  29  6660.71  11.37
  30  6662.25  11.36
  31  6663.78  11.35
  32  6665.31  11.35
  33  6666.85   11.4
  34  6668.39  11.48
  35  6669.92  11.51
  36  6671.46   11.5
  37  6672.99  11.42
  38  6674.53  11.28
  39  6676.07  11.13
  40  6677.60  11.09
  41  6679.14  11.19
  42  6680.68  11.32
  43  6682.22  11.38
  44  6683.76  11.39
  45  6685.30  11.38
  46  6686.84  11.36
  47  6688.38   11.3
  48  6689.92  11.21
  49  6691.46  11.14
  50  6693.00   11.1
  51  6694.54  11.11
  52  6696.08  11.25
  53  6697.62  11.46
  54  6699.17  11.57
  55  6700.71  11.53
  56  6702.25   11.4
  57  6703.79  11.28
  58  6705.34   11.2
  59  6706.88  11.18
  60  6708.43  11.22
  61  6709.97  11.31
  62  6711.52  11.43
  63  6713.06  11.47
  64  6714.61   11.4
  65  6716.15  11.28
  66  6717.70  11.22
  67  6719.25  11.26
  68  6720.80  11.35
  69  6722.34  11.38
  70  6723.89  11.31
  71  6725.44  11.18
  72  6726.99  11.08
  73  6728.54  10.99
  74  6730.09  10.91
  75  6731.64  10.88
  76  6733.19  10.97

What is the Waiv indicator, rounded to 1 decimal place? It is 11.4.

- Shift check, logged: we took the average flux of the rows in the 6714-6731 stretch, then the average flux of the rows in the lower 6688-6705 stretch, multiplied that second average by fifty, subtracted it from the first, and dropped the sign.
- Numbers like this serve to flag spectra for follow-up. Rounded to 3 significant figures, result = 554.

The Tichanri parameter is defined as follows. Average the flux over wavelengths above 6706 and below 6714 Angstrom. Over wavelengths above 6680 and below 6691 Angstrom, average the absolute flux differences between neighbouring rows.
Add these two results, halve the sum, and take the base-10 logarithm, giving 0.754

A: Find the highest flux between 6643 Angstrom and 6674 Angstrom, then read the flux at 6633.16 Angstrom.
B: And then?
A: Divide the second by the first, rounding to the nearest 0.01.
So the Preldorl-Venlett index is 0.95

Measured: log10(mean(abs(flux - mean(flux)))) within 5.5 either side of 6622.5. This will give -0.98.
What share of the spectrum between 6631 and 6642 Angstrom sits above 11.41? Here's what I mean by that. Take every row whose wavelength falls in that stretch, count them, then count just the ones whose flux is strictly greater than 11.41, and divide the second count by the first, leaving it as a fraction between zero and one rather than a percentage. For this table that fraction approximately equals 0.4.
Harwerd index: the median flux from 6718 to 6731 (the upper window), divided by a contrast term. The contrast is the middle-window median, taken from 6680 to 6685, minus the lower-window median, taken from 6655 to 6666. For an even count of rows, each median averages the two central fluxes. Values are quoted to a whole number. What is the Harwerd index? 374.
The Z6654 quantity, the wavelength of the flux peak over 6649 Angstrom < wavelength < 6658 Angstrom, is 6649.99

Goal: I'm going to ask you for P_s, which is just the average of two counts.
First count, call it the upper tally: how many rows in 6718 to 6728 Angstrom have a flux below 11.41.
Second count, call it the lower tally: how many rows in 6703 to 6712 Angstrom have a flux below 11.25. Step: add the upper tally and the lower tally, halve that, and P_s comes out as 4.5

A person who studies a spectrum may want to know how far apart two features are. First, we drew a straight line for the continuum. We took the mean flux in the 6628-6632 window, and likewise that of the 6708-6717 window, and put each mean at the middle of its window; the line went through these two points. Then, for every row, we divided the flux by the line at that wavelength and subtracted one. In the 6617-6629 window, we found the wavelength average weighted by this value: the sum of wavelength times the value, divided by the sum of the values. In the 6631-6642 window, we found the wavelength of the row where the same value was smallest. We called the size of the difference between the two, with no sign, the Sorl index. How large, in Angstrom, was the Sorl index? 10.4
